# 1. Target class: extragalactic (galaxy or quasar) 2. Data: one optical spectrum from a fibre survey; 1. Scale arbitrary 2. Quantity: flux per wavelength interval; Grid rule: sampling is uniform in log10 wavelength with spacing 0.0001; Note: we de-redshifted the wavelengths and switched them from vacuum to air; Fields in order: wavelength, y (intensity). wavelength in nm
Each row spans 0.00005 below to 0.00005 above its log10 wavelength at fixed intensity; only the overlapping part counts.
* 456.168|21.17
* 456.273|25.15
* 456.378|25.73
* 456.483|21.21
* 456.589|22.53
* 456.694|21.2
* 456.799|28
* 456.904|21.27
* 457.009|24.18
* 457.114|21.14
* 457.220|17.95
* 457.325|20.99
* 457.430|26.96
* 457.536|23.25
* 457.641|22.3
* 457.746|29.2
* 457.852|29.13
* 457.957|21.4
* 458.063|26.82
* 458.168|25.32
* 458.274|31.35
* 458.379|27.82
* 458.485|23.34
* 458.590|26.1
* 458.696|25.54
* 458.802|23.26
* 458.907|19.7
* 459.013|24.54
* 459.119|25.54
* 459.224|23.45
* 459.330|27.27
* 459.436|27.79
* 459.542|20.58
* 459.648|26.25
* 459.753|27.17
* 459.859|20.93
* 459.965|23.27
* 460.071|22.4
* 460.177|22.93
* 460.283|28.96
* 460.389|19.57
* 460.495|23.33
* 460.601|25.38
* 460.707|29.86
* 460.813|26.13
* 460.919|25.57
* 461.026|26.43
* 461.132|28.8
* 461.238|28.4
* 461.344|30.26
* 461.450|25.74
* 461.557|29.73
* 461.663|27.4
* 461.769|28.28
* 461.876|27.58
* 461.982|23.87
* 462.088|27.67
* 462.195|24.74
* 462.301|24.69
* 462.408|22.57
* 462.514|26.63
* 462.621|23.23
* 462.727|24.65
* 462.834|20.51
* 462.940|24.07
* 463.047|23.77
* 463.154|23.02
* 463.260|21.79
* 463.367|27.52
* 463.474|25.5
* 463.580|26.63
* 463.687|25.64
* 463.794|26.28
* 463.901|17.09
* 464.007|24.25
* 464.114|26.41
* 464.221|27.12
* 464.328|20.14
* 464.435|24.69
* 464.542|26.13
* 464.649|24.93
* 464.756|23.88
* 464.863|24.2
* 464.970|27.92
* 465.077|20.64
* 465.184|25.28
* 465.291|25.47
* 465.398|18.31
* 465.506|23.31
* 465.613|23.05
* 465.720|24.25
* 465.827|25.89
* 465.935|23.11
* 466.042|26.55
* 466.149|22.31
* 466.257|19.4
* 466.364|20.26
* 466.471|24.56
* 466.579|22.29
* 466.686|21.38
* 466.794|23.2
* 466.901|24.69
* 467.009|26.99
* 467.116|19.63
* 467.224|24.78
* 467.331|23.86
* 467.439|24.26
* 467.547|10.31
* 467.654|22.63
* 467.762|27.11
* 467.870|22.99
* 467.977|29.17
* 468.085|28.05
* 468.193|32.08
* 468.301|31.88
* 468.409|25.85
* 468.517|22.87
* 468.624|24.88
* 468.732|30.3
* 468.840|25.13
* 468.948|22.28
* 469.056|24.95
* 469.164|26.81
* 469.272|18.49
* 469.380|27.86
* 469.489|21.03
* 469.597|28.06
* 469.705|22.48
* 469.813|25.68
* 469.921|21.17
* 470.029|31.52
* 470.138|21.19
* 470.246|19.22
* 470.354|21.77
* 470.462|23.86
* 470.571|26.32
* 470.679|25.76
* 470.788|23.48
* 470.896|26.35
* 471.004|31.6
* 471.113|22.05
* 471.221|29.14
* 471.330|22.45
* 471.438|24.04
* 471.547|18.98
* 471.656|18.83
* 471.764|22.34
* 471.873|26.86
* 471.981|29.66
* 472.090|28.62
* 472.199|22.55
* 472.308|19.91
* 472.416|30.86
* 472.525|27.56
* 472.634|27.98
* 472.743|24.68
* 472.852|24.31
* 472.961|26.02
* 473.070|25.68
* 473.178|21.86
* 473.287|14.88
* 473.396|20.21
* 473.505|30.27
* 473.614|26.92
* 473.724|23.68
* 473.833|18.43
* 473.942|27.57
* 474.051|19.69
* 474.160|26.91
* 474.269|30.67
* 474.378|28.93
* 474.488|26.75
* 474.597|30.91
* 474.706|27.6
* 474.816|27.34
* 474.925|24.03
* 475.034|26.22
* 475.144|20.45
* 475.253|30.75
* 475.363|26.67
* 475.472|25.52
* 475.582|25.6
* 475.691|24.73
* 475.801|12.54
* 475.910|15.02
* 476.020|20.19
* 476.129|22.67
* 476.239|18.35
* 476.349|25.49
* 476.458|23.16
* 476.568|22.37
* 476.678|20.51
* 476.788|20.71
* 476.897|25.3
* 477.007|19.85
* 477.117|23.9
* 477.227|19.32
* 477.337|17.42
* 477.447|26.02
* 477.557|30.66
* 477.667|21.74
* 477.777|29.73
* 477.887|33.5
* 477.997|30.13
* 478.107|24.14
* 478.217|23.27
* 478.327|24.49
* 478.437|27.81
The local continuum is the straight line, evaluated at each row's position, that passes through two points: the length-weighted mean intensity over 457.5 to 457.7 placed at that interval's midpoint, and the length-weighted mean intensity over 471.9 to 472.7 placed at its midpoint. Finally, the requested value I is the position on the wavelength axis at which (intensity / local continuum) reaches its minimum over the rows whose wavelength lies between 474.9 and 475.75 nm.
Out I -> 475.144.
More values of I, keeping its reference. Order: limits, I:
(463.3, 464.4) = 463.901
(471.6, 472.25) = 471.656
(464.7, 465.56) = 465.398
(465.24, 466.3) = 465.398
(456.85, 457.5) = 457.220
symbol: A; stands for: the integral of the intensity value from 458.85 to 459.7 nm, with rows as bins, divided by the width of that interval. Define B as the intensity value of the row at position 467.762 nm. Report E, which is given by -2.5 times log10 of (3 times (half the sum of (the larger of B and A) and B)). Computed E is -4.78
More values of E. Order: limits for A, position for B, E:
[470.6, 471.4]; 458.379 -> -4.80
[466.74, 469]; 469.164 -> -4.76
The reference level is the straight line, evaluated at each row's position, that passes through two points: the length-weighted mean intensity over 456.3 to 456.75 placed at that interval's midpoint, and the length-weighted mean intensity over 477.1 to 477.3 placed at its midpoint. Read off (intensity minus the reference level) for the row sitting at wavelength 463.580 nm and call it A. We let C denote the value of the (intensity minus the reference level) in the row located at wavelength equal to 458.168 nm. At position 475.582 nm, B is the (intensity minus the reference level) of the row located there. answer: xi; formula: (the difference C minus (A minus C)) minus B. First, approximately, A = 5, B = 5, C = 2.7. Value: -3.9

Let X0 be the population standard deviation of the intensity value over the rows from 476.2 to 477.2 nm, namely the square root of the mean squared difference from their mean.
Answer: 2.3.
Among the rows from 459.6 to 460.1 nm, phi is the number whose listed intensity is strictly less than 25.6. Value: 3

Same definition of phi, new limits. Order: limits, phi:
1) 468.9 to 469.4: 3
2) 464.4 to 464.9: 4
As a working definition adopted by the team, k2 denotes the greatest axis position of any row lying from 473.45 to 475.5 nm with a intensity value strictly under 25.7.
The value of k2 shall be 475.472 nm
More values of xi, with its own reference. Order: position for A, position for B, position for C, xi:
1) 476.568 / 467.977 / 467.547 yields -31.9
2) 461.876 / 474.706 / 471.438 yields -6.5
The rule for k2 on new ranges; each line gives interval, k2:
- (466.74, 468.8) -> 468.624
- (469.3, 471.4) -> 471.330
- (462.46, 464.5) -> 464.435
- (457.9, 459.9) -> 459.859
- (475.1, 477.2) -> 477.117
